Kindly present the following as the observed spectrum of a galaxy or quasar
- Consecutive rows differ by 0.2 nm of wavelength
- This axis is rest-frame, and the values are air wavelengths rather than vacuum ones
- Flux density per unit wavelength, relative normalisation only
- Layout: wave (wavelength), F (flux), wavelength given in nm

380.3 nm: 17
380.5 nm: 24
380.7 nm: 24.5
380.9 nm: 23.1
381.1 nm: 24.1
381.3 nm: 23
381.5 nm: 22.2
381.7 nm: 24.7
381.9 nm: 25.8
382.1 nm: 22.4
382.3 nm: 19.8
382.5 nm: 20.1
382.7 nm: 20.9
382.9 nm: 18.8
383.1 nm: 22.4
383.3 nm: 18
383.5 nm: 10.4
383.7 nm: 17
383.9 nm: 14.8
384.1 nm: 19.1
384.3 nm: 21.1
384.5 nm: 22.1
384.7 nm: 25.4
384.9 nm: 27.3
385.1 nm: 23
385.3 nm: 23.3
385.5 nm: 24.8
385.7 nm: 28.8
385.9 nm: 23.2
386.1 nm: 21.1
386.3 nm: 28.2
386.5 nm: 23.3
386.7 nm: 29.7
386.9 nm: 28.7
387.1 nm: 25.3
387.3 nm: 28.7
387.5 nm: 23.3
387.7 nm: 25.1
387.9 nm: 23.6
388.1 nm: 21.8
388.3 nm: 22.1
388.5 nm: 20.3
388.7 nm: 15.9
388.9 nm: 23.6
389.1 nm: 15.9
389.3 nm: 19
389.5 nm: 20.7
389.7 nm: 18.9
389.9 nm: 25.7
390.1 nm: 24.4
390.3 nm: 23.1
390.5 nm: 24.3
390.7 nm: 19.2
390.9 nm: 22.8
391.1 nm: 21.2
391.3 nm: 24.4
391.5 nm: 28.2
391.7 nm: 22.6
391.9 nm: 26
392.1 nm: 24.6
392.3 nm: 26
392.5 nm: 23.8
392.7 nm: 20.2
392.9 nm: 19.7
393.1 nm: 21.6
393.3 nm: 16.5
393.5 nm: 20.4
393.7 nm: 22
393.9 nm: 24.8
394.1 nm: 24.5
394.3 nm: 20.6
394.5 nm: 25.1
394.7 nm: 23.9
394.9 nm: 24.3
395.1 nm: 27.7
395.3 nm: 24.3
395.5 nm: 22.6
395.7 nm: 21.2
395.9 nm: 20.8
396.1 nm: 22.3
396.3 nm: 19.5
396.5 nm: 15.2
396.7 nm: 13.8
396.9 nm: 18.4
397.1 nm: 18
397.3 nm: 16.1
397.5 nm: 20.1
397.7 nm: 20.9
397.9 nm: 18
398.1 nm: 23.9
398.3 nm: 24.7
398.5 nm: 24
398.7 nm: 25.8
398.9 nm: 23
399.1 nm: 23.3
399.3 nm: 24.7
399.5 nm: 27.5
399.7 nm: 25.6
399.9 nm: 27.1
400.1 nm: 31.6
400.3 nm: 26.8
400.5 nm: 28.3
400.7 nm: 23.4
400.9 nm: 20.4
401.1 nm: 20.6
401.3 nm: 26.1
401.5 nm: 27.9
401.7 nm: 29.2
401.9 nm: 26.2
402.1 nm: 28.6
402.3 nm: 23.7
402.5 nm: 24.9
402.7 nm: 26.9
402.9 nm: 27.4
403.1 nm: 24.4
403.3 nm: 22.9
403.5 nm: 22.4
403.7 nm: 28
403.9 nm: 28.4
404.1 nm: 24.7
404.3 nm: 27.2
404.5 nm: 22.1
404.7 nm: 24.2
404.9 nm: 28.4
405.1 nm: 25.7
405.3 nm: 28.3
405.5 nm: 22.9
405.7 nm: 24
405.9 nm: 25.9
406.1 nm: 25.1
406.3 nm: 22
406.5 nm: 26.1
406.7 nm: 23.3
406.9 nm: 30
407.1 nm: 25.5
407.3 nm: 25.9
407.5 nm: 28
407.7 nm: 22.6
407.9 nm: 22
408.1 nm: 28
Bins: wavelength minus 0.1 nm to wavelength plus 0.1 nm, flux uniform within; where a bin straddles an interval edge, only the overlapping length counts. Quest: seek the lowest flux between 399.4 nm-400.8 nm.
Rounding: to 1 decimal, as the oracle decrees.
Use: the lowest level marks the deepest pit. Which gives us 23.4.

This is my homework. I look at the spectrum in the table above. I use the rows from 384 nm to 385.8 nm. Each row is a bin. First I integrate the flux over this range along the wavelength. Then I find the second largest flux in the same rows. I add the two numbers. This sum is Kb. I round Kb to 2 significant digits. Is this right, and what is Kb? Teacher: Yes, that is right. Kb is 70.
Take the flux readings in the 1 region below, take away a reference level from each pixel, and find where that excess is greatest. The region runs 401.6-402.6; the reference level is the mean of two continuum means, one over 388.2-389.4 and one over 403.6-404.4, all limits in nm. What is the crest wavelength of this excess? 401.7 nm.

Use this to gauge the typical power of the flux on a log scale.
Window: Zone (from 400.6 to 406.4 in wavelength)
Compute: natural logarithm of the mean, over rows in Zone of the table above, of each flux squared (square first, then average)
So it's 6.47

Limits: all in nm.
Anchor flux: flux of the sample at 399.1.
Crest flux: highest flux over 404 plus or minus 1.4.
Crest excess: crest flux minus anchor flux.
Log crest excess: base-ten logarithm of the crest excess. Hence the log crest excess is 0.71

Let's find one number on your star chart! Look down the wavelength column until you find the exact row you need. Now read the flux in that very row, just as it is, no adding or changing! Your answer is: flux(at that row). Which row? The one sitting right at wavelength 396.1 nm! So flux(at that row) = 22.3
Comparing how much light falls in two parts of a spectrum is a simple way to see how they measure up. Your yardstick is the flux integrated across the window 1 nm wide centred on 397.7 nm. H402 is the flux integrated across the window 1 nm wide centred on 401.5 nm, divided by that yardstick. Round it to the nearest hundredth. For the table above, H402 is 1.31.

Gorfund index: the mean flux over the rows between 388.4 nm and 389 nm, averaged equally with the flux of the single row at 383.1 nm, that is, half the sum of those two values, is 21.2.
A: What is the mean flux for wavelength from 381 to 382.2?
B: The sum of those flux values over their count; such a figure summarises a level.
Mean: 23.7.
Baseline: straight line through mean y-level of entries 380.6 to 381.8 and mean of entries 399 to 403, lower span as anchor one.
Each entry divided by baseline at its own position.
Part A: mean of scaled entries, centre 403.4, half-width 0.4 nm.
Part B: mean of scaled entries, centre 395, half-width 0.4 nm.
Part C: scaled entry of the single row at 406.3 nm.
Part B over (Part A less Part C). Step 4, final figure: 10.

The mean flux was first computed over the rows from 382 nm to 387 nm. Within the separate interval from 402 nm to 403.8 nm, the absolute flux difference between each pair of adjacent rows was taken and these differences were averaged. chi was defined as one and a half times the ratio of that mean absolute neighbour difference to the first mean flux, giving 0.16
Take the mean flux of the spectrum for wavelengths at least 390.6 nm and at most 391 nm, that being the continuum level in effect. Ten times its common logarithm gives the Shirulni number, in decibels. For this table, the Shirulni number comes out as 13.2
